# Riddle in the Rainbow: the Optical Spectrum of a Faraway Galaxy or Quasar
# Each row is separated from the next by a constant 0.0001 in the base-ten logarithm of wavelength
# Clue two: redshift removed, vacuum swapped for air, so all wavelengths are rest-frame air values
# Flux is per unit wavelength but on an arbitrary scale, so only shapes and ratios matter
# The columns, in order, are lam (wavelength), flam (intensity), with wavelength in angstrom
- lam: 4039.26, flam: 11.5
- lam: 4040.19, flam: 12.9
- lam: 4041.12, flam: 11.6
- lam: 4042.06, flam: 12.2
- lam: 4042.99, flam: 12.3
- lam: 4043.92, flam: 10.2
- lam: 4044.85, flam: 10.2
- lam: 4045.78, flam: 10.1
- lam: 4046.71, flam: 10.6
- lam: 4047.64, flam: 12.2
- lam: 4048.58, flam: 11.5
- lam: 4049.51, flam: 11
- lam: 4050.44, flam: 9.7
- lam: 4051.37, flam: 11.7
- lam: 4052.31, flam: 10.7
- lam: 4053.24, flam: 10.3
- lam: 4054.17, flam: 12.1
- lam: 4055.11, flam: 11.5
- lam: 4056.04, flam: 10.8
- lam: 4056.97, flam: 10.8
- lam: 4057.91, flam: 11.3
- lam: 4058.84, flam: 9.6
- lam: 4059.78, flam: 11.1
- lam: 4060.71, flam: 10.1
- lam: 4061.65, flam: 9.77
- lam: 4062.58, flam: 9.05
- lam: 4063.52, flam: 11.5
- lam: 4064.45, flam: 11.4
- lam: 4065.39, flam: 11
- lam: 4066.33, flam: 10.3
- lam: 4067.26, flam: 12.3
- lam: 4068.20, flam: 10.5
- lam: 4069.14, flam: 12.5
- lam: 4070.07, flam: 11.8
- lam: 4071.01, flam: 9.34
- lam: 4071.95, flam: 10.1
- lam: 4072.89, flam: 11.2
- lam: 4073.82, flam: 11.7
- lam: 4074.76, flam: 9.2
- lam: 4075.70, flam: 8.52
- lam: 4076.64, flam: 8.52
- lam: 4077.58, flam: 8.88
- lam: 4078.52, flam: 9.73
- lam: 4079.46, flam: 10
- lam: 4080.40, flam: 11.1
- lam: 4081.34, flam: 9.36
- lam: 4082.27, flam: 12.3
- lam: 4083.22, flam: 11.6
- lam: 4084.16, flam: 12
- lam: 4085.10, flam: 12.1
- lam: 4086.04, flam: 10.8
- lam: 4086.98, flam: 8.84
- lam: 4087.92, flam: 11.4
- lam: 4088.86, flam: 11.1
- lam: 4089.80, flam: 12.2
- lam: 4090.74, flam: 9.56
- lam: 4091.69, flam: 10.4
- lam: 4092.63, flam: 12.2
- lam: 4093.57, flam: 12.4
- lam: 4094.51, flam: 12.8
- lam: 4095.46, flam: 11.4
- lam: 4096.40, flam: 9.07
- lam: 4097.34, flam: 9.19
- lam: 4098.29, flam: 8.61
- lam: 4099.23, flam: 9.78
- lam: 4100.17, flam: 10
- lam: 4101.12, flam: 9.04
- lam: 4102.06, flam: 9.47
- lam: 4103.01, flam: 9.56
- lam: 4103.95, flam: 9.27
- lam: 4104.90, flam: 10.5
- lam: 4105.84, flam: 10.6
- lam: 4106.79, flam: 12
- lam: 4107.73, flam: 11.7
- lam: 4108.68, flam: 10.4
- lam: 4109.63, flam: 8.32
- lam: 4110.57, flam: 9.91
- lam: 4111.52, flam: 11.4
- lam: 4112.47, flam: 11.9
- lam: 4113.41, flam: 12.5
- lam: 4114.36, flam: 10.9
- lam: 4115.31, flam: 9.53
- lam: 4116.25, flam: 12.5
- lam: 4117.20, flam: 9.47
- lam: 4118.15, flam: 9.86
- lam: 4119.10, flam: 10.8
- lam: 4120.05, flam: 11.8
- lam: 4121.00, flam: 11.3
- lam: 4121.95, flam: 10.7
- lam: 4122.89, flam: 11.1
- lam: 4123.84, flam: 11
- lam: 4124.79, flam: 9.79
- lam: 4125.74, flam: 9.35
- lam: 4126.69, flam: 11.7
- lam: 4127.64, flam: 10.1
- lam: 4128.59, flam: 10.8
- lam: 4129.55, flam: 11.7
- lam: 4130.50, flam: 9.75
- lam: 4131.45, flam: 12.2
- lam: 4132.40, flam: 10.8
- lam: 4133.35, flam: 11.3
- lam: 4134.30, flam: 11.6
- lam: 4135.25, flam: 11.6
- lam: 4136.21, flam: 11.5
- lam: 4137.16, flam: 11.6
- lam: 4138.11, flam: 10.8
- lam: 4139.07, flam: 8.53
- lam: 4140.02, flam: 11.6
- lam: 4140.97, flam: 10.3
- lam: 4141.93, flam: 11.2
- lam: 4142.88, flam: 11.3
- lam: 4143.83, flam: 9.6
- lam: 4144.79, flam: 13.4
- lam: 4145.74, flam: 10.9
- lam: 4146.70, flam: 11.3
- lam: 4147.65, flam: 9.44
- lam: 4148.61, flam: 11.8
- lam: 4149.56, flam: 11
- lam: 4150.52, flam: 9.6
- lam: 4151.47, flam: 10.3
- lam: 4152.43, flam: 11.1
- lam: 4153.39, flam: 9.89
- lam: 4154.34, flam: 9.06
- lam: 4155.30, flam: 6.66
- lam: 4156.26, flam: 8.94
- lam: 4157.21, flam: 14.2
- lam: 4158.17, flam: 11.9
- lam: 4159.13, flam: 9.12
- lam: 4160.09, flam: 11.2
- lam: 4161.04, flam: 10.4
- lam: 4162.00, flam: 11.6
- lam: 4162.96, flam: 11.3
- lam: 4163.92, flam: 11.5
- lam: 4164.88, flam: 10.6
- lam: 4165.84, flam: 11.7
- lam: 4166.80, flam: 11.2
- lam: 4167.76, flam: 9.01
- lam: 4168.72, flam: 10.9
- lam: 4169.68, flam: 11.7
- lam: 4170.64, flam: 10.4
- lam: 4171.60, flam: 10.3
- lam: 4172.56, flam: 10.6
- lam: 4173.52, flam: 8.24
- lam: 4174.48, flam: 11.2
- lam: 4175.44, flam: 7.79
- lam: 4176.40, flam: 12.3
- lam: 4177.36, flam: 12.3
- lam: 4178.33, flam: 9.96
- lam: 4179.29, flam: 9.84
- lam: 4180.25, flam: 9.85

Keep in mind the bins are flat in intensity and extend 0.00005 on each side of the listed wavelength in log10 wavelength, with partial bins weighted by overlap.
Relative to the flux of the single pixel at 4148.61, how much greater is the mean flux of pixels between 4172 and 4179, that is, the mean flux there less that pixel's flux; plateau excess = -1.5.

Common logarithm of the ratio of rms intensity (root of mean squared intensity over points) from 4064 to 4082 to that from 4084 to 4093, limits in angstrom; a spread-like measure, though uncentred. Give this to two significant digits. -0.026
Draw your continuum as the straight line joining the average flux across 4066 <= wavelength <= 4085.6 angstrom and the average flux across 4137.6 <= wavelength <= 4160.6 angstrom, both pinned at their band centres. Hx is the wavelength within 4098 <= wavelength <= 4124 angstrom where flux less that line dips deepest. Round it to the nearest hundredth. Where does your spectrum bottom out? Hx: 4109.63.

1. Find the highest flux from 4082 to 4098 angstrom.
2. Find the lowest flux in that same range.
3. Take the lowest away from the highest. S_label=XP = 4.0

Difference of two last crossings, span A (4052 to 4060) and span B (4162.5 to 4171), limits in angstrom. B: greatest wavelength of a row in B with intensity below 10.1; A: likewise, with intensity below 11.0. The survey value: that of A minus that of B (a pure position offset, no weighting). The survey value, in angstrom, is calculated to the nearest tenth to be -108.9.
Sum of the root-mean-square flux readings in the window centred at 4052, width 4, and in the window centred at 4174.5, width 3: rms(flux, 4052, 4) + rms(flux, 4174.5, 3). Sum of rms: 19.8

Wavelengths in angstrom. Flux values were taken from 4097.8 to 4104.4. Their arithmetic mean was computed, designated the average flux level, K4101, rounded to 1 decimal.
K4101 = 9.4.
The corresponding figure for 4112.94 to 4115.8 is 11.0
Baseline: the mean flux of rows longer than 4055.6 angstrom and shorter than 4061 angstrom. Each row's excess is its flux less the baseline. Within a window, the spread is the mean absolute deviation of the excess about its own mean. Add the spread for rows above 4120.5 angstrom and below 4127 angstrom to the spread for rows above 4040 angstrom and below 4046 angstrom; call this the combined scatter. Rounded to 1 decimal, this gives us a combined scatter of 1.7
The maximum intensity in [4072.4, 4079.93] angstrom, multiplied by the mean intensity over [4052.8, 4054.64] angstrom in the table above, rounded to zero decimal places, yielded 131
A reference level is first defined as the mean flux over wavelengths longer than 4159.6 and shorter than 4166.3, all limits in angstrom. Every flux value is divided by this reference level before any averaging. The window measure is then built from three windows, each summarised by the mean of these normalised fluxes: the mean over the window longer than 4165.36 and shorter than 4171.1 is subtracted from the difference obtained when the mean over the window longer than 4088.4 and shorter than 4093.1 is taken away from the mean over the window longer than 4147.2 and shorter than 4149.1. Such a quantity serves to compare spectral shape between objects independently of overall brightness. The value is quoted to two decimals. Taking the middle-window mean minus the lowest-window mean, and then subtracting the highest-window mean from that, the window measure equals -1.01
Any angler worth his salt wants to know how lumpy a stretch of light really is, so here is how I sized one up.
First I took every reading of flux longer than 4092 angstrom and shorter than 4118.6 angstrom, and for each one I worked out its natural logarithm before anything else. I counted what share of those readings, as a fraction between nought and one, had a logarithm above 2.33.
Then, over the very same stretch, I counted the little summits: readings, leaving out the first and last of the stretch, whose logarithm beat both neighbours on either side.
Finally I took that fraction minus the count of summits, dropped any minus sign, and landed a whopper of 6.5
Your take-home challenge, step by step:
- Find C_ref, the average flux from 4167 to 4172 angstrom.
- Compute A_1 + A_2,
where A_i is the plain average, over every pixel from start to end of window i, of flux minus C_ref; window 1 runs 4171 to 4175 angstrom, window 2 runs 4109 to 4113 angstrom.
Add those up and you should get -0.5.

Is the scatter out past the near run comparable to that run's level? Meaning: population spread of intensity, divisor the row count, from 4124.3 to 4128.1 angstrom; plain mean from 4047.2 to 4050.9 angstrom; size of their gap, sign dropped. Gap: 10.2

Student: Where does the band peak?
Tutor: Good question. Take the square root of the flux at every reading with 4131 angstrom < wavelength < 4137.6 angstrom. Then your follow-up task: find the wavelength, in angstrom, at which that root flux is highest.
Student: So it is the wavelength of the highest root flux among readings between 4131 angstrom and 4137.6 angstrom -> 4131.45 angstrom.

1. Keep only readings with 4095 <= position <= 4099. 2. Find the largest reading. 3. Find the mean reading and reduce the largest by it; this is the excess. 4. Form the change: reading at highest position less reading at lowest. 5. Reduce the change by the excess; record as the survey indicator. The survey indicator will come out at -4.6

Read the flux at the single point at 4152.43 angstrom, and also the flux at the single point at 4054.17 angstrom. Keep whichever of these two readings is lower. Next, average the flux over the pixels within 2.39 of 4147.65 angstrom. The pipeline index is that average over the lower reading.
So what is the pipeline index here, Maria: 0.98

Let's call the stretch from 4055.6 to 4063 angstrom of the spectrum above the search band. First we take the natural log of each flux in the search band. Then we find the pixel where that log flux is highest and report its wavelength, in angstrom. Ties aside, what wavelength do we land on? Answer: 4057.91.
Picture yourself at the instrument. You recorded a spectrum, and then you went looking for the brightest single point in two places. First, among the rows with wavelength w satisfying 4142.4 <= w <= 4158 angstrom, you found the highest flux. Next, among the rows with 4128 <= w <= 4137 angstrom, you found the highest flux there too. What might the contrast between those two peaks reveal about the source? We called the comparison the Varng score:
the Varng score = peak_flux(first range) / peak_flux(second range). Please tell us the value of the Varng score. 1.16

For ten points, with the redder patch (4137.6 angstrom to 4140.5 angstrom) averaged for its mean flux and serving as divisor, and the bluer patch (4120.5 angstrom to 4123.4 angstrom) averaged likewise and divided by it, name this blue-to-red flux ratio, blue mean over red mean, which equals 1.07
